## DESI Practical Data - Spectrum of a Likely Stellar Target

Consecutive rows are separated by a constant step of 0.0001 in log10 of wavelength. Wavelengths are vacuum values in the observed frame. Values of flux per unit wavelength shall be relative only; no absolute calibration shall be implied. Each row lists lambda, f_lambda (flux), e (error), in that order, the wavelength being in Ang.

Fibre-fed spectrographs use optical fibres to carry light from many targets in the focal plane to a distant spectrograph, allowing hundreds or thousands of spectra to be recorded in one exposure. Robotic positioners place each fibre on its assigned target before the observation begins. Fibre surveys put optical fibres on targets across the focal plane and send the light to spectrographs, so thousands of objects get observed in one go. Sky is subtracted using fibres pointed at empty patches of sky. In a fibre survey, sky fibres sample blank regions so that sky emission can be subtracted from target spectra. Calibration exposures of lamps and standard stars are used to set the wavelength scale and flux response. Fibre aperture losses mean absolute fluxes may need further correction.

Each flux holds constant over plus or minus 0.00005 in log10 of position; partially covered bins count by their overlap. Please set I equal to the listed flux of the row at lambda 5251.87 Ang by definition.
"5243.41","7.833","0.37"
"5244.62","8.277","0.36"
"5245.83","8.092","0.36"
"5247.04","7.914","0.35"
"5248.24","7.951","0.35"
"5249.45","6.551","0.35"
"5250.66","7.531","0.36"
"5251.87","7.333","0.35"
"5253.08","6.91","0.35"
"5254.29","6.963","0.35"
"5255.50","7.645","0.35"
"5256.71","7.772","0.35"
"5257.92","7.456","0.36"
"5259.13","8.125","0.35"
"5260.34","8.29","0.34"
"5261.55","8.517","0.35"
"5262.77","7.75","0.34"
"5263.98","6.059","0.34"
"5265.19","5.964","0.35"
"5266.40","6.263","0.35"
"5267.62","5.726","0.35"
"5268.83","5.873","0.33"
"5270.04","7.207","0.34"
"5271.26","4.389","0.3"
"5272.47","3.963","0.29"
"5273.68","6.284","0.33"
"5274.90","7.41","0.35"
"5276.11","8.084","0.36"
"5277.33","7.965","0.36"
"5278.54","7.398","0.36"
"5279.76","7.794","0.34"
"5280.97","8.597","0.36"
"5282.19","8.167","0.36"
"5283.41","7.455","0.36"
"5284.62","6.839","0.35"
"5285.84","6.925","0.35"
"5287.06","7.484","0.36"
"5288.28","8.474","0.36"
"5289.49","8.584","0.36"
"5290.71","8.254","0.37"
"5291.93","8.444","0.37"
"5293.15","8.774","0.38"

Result 7.333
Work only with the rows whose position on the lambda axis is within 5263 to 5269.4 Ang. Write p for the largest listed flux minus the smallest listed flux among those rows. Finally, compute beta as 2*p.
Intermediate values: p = 0.5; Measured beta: 1.07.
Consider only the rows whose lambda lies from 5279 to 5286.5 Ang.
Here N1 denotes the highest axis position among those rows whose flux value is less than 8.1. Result 5285.84 Ang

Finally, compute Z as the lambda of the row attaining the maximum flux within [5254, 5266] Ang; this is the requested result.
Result 5261.55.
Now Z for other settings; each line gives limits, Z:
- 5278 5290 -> 5280.97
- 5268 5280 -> 5276.11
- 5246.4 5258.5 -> 5248.24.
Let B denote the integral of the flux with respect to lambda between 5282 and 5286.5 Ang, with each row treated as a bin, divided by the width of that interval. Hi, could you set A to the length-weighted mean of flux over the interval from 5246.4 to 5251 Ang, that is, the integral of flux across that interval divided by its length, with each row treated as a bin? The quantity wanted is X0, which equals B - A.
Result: -0.2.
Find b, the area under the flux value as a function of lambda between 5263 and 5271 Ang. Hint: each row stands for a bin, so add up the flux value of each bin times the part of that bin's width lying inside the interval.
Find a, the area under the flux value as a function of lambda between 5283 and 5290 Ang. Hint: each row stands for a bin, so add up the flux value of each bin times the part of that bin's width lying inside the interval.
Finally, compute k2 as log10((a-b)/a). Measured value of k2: -1.1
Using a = 53.4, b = 49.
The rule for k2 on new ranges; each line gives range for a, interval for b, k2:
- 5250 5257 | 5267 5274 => -0.6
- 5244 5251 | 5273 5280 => -1.4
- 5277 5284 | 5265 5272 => -0.6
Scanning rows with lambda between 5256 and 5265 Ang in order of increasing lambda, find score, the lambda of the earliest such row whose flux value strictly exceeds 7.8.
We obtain 5259.13 Ang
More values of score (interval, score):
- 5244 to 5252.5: 5244.62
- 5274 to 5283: 5276.11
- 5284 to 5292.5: 5288.28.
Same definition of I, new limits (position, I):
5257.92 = 7.456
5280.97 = 8.597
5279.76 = 7.794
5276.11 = 8.084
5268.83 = 5.873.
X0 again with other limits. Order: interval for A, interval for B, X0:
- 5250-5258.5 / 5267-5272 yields -1.6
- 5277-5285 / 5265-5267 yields -1.6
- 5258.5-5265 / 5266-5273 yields -2.1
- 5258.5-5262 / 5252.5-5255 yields -1.3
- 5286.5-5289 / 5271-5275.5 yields -2.4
